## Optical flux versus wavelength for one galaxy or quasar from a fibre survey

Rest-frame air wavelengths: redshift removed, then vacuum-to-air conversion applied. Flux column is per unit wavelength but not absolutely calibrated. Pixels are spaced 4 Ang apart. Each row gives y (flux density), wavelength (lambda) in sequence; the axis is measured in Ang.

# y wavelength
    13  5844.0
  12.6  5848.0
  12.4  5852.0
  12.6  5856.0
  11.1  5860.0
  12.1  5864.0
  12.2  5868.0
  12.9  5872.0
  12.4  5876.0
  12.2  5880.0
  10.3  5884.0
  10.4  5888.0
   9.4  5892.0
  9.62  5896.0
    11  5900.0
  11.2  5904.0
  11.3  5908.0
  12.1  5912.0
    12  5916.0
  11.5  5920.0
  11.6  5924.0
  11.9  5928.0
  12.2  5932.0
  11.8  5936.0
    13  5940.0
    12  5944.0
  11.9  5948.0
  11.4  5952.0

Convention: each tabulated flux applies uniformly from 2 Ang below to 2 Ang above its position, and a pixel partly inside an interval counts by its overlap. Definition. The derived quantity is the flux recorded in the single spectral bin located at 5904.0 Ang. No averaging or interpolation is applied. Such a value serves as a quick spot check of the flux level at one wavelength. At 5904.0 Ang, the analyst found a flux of 11.2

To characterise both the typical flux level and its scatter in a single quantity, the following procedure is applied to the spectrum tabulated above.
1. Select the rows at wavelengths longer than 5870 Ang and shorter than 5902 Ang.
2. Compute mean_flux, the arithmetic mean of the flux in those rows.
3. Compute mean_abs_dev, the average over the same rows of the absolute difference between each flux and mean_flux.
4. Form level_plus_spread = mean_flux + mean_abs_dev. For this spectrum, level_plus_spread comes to 12.1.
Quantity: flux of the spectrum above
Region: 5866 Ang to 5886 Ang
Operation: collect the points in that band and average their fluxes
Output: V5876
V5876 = 12.0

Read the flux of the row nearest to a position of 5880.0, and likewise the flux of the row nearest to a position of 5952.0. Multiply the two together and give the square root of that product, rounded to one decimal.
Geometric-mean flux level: 11.8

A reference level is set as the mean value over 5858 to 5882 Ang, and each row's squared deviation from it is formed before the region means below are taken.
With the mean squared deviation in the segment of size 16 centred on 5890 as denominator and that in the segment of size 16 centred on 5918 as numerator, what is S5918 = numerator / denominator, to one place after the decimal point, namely 0.0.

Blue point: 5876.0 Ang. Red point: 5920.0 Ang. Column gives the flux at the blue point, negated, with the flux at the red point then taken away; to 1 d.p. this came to -23.9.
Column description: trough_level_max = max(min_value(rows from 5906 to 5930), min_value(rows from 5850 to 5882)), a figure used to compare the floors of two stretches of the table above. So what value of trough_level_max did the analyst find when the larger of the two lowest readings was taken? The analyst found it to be 11.3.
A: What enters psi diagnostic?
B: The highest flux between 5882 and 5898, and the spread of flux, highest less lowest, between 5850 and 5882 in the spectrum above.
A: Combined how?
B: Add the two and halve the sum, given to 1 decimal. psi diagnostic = 6.1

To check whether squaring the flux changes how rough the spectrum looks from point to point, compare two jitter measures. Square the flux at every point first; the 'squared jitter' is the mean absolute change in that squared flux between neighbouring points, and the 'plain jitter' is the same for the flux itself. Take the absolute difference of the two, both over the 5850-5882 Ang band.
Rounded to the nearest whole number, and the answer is 14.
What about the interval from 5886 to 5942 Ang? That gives 11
